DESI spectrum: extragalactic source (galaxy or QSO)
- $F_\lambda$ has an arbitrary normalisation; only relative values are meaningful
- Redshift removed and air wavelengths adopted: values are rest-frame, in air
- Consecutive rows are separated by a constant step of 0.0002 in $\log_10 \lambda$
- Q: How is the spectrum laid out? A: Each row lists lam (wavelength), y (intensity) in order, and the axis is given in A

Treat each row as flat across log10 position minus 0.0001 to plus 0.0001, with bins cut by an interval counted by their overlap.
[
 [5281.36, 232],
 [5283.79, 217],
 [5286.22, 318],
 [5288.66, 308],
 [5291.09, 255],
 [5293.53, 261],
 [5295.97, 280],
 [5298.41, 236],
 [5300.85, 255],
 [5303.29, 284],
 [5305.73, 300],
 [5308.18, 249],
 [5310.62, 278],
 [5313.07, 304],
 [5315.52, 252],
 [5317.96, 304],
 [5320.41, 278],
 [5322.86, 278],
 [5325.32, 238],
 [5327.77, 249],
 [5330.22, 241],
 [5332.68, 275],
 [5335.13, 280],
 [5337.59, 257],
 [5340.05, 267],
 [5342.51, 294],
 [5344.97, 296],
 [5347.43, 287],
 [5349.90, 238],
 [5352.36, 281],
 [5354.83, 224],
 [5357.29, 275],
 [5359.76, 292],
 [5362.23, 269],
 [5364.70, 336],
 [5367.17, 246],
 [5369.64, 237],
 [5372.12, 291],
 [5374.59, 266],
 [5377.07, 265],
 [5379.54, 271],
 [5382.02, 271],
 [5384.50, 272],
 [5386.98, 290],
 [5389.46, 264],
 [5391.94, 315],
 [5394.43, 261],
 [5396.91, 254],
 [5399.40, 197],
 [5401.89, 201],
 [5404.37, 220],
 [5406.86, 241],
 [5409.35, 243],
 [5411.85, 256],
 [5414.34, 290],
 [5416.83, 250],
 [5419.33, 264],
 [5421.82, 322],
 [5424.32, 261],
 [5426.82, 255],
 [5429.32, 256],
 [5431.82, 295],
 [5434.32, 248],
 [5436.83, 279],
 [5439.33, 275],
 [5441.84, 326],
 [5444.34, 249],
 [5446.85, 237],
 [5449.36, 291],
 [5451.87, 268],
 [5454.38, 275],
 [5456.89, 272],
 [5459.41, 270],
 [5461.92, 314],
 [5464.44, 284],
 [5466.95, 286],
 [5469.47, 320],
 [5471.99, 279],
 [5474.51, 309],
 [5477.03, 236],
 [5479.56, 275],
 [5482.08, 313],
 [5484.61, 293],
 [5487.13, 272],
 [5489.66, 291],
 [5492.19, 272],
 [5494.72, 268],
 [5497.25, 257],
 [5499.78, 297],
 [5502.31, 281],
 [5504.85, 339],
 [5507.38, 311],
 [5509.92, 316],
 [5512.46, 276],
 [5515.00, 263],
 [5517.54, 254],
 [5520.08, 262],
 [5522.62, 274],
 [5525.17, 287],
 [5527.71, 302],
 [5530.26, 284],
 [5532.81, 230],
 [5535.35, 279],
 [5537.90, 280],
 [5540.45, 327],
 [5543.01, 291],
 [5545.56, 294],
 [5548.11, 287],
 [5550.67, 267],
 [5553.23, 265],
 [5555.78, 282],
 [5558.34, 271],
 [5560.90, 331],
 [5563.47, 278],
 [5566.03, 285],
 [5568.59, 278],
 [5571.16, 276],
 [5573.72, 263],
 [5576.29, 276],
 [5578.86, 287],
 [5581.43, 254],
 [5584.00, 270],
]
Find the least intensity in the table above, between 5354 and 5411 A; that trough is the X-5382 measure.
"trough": 197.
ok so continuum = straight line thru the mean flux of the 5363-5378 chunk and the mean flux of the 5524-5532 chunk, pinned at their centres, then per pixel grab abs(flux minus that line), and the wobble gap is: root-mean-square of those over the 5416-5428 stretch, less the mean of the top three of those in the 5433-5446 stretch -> -9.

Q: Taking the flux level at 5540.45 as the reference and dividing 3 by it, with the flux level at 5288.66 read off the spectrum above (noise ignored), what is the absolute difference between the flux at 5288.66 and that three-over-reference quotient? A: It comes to 308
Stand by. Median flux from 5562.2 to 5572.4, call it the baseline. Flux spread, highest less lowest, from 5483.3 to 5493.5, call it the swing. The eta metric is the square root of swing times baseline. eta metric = 76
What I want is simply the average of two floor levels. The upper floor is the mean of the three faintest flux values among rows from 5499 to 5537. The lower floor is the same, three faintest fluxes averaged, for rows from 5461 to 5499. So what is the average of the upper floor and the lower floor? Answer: 251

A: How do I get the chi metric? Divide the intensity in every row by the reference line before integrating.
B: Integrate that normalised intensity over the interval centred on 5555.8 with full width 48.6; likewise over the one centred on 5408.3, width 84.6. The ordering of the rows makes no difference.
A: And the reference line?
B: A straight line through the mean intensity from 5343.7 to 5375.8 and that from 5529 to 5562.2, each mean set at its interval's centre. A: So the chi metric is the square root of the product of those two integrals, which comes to 62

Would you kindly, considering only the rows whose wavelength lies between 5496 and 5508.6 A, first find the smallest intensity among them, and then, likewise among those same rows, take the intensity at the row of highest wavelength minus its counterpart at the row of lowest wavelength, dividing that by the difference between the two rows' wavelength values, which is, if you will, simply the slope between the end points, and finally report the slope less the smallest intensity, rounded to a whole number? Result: -252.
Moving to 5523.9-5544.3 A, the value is -230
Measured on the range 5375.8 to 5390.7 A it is -264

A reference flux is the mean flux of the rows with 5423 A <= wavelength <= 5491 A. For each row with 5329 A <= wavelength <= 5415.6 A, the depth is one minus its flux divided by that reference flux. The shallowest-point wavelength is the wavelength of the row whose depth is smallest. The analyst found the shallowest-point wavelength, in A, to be 5364.70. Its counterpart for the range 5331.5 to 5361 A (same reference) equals 5344.97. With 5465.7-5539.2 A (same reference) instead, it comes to 5504.85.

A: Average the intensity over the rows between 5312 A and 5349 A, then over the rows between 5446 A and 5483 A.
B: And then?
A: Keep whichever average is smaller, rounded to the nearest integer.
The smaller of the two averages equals 273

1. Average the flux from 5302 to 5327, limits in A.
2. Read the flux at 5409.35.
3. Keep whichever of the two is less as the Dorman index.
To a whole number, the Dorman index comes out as 243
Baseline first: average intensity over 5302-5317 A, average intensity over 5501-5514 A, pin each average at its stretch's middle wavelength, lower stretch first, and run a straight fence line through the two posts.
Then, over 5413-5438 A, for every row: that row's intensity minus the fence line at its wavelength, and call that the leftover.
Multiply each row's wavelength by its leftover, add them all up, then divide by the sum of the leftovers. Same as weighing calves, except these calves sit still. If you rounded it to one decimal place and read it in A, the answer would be 5426.8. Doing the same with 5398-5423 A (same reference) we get 5405.3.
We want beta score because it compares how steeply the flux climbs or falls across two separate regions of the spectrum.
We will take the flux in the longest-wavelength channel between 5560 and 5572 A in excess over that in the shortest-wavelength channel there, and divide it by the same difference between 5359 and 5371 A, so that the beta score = 1.0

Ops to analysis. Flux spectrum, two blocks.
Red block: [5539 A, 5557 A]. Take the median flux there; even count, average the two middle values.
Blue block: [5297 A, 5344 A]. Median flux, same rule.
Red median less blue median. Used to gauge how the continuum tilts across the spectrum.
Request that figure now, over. 12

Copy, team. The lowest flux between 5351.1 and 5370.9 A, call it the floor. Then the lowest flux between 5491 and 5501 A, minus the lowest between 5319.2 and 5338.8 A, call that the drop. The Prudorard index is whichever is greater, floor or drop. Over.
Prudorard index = 224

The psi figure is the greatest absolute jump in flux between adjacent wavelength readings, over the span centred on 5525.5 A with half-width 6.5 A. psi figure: 18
